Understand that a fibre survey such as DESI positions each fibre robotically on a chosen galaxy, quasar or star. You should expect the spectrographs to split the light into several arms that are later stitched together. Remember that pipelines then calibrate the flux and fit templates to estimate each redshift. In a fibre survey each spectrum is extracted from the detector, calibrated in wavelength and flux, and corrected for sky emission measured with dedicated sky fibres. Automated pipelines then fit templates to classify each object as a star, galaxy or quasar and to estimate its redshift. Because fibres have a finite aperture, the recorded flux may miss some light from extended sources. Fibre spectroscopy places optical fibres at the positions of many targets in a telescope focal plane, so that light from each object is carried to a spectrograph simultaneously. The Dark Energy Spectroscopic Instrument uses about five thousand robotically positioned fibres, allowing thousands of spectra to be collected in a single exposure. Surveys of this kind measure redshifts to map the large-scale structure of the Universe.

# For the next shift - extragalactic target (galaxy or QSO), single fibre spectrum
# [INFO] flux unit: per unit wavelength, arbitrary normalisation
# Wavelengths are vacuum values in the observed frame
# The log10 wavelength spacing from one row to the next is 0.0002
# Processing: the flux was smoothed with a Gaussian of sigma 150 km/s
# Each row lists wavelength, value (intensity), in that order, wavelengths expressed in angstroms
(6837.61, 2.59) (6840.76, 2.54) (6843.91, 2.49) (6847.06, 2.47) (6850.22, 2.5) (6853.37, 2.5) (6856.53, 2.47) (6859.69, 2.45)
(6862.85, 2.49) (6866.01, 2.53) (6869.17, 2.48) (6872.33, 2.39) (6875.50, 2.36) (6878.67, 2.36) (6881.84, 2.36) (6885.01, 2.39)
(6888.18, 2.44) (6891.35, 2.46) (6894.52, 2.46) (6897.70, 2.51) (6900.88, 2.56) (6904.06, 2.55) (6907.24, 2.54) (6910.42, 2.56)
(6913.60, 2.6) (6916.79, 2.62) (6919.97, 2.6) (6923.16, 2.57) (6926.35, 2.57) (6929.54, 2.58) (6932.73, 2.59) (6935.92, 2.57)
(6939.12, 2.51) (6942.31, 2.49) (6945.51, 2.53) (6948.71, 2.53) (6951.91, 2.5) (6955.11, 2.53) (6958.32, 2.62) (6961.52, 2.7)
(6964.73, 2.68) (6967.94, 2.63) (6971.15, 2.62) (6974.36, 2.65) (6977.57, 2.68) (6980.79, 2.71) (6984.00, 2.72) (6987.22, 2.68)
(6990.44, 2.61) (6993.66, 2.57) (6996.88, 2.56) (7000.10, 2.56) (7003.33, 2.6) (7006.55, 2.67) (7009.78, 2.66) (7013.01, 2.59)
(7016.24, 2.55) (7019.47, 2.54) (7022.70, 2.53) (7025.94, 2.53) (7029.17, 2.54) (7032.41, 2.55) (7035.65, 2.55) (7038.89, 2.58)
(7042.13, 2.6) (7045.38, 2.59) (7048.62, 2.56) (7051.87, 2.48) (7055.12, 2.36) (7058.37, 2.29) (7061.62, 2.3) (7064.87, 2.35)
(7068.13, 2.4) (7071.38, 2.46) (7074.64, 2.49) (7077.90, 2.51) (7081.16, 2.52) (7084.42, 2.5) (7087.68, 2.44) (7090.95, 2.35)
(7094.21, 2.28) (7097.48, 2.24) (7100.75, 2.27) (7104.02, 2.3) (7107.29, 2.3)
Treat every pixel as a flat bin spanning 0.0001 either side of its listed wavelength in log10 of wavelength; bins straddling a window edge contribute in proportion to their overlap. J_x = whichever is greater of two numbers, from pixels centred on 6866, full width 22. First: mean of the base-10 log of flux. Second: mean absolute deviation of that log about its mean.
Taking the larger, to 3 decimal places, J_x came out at 0.390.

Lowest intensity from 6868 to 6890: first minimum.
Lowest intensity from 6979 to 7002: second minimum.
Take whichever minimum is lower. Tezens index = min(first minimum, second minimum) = 2.36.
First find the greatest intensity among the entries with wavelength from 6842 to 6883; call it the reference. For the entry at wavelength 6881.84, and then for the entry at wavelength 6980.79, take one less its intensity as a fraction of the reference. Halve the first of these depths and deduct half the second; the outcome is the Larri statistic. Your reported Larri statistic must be 0.07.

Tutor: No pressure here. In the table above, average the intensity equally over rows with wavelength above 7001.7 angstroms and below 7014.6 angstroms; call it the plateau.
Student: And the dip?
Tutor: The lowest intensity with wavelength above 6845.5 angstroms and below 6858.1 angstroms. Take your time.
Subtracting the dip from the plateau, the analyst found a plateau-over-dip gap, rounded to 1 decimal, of 0.2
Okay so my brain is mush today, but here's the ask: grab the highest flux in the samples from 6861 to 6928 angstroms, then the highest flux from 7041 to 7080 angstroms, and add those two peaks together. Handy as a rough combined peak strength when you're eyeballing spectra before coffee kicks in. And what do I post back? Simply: 5.22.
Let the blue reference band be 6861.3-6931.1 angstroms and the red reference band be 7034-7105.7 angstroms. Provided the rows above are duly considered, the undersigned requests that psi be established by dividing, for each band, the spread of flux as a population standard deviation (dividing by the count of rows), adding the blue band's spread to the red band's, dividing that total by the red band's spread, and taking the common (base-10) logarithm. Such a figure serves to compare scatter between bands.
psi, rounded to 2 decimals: 0.24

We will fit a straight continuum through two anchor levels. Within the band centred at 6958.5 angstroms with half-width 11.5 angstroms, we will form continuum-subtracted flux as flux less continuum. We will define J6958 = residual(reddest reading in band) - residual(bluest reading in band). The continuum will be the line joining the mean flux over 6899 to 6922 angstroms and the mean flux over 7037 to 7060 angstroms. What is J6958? 0.11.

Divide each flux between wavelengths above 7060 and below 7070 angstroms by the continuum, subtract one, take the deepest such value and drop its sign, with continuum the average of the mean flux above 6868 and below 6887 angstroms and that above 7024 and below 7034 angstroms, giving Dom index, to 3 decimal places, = 0.067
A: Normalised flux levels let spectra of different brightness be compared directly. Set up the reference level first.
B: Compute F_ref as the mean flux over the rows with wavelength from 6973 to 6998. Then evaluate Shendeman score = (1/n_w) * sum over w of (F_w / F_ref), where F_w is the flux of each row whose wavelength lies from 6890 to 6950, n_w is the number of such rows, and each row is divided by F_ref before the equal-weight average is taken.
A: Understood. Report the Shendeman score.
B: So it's 0.962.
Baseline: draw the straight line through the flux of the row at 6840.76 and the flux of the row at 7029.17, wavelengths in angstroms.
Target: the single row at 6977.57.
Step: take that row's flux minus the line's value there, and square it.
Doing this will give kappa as 0.020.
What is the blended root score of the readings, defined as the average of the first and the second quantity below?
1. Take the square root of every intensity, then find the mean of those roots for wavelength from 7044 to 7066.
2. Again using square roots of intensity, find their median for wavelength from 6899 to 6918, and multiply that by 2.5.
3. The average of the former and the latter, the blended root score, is 2.777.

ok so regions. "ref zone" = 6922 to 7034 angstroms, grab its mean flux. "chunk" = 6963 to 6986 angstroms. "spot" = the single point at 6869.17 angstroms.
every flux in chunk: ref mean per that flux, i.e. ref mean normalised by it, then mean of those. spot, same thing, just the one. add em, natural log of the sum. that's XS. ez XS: 0.701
